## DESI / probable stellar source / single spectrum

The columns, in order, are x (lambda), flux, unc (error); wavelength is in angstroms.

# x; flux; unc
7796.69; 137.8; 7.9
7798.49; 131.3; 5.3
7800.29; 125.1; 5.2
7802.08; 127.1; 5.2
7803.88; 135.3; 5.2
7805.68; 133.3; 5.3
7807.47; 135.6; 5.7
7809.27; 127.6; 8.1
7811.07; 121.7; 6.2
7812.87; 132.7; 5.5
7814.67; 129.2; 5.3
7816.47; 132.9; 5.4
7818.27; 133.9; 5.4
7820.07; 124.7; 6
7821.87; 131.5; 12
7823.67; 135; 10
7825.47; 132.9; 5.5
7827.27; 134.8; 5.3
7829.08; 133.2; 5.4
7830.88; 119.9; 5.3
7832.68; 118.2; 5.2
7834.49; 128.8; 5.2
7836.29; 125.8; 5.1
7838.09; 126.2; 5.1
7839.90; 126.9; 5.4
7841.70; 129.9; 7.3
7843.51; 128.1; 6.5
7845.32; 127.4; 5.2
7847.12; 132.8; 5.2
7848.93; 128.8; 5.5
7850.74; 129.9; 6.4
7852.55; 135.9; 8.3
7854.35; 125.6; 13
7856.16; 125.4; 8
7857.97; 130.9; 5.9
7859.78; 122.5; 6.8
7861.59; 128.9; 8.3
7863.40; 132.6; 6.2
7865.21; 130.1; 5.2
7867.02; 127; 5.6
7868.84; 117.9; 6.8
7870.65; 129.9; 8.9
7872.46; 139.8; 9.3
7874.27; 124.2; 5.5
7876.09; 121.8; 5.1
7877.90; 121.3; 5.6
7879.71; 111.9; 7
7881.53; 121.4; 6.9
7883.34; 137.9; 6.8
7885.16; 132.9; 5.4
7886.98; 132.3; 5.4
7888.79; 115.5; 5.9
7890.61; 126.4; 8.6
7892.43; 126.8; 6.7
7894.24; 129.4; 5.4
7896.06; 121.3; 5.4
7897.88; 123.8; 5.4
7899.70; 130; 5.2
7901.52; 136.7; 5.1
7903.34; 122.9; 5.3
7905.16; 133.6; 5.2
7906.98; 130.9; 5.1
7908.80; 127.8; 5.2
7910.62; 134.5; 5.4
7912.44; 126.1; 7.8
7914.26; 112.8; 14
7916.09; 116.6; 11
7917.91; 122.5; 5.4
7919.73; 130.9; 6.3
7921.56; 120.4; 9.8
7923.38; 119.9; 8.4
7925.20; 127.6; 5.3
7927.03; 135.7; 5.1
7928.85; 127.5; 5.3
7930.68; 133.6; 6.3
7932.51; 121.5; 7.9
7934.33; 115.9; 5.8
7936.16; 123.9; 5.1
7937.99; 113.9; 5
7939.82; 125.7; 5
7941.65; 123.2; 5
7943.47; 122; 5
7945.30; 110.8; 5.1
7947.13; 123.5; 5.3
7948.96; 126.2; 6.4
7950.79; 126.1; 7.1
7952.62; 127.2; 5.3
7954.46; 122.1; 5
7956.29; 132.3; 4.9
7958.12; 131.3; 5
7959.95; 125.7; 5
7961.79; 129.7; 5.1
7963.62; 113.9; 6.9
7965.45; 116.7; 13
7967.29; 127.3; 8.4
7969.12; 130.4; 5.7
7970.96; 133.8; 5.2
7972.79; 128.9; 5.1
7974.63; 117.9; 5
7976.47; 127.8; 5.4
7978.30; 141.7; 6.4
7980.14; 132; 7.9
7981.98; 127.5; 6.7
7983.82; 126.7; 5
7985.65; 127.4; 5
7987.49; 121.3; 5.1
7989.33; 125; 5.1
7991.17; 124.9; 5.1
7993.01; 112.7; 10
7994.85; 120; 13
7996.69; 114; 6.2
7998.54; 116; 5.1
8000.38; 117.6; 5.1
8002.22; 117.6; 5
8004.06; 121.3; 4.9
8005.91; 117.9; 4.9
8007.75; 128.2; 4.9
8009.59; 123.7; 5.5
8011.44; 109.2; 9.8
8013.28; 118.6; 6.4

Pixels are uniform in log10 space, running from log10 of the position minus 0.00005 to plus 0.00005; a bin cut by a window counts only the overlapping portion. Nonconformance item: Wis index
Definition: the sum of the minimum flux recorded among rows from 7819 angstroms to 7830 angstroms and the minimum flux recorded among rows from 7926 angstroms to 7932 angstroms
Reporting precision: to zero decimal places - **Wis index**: 252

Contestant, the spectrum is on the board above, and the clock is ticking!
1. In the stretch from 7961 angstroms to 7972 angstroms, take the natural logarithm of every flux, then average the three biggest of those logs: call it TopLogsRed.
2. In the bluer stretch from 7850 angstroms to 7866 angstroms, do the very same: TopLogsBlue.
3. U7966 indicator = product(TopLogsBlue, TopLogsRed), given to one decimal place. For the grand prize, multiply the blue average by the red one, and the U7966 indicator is 23.9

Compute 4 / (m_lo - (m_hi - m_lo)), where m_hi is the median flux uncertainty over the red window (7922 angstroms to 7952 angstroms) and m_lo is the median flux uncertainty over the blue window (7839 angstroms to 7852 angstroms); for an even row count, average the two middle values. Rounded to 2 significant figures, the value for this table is 0.70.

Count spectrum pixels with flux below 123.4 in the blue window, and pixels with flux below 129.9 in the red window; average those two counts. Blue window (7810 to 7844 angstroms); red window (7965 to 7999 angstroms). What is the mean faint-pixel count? 9.0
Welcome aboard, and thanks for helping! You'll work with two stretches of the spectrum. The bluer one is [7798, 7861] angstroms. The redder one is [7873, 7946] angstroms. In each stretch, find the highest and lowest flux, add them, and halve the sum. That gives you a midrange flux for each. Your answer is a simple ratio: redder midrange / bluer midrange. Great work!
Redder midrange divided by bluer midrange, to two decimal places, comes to 0.98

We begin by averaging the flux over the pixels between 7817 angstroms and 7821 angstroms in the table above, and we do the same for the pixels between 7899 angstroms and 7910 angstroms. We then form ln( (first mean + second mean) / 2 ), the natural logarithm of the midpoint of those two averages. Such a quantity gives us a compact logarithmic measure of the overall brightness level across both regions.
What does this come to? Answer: 4.87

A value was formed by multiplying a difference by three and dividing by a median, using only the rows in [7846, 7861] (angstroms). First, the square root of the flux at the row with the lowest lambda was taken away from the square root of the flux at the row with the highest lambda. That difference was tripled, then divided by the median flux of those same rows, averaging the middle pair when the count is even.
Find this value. -0.011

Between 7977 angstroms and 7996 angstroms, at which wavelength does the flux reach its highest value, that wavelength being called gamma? 7978.30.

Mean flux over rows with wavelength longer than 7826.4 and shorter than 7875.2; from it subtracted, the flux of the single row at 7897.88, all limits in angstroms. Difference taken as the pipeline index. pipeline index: 4.4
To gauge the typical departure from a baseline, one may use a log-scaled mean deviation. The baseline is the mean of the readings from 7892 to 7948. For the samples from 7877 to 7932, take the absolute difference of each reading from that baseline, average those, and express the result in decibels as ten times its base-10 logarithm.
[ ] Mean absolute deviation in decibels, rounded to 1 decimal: 7.8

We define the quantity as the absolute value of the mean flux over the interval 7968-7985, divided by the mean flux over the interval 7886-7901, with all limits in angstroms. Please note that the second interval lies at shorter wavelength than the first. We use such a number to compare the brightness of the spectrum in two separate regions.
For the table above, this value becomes 1.03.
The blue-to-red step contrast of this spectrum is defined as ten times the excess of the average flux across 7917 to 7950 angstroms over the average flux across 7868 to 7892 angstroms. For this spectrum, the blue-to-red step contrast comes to -20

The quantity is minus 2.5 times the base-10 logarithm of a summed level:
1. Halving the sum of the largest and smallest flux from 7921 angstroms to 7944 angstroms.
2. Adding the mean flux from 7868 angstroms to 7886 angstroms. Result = -5.998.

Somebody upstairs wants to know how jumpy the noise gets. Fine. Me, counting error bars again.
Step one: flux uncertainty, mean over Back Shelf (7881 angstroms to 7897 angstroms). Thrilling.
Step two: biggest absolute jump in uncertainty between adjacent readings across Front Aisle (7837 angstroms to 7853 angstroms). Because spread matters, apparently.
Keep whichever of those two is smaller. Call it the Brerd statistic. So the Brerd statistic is 1.9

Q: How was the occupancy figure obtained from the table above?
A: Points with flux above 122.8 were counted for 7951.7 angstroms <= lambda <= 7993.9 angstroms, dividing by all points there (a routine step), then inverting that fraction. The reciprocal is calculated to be 1.35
